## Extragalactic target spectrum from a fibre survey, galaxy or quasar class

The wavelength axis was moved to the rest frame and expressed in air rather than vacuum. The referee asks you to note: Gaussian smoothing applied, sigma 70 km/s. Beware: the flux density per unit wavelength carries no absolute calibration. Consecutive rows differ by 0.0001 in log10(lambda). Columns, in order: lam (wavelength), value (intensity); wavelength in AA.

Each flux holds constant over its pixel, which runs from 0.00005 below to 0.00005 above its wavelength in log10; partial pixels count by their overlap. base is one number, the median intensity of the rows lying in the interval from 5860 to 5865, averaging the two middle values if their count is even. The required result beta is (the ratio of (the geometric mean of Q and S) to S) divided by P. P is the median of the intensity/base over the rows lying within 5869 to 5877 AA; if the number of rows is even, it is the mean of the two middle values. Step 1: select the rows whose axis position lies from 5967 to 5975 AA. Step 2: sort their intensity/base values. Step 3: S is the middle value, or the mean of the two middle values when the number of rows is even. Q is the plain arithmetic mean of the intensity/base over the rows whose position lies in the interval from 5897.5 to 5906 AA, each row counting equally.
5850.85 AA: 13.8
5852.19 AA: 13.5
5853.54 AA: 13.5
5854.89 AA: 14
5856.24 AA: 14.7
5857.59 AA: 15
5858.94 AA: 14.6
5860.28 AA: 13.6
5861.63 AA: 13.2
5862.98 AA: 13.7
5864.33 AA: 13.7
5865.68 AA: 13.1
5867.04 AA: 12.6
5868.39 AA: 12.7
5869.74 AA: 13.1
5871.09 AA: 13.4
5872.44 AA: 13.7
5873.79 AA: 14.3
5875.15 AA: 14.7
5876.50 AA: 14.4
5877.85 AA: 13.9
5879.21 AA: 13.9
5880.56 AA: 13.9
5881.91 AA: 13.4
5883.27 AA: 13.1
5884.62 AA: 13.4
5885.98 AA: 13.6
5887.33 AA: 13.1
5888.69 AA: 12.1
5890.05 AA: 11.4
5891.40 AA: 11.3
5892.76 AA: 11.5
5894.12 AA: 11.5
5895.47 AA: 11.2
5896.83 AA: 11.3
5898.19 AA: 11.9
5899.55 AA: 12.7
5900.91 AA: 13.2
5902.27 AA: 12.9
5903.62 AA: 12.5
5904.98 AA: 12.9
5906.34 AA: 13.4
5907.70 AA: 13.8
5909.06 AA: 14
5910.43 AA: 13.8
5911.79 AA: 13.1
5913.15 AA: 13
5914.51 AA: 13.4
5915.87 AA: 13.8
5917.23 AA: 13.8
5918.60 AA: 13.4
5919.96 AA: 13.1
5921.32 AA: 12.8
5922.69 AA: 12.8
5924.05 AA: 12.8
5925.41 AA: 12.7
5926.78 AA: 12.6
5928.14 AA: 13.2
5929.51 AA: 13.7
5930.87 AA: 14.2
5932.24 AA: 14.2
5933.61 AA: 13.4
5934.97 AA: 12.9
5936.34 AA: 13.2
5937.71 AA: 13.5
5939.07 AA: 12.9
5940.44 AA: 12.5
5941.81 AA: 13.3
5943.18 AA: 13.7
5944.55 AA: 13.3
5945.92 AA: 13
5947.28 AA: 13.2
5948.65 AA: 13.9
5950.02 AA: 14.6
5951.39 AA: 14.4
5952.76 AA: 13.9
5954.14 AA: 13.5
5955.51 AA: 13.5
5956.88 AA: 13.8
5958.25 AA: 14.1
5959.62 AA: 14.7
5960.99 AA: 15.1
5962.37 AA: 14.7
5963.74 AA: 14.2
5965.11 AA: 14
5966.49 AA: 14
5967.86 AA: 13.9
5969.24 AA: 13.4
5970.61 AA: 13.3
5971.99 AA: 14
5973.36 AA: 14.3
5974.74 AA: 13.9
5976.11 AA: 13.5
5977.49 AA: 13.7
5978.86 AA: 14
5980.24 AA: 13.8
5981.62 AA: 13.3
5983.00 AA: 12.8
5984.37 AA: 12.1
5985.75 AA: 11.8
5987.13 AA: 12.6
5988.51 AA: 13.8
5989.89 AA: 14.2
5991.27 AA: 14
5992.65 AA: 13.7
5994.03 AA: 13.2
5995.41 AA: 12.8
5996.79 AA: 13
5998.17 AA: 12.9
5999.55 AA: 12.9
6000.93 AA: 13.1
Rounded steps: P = 1.03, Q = 0.93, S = 1.02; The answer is 0.93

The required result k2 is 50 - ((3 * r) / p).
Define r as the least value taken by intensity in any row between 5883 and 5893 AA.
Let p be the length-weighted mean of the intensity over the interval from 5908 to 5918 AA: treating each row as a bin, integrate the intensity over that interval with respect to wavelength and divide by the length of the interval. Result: 47.5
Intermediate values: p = 13.55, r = 11.3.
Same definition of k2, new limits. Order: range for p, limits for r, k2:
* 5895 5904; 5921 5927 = 46.9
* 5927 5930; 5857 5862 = 47.0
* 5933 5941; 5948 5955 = 46.9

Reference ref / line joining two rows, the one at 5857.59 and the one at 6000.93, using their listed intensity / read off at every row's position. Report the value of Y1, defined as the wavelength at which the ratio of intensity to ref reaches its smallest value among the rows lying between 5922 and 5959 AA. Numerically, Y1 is 5926.78 AA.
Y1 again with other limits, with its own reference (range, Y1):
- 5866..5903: 5895.47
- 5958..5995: 5985.75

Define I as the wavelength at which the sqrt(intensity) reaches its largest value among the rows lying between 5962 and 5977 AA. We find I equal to 5962.37 AA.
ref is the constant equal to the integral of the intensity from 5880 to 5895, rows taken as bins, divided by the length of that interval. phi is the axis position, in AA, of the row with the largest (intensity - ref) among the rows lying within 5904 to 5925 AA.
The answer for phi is 5909.06 AA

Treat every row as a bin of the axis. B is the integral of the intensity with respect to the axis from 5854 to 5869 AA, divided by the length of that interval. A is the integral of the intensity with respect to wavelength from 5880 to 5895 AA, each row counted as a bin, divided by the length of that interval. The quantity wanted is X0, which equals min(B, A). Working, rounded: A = 12.5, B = 13.7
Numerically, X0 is 12.5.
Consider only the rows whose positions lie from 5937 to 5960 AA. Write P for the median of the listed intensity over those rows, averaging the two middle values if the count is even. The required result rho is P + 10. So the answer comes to 23.5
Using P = 13.5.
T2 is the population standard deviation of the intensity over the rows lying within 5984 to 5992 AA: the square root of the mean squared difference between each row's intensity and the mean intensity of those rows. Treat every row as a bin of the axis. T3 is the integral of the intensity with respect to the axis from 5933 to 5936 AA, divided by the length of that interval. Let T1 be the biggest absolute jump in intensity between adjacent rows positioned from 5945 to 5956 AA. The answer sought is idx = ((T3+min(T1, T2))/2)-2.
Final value 4.9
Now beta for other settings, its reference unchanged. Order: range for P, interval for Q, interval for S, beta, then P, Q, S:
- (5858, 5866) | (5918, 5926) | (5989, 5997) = 0.98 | 1.00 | 0.95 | 0.99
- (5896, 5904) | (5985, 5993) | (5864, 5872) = 1.09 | 0.92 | 0.98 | 0.96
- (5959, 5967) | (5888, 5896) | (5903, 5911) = 0.87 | 1.06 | 0.84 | 1.00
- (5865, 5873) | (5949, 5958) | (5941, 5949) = 1.07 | 0.96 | 1.02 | 0.97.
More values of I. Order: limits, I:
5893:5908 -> 5907.70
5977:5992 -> 5989.89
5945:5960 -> 5959.62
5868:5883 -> 5875.15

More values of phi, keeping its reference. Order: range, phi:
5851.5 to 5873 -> 5857.59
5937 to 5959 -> 5950.02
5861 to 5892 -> 5875.15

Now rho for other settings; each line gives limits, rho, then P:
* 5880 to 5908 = 22.9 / 12.9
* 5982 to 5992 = 22.8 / 12.8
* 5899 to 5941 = 23.2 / 13.2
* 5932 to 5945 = 23.3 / 13.3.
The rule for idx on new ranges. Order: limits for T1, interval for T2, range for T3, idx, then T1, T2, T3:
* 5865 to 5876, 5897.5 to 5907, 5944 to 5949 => 4.9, 0.60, 0.45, 13.3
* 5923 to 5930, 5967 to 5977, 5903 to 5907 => 4.6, 0.60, 0.34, 12.9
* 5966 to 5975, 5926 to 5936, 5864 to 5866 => 5.0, 0.70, 0.57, 13.4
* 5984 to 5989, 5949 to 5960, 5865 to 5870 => 4.6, 1.20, 0.44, 12.8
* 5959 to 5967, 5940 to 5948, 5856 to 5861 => 5.4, 0.50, 0.36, 14.5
